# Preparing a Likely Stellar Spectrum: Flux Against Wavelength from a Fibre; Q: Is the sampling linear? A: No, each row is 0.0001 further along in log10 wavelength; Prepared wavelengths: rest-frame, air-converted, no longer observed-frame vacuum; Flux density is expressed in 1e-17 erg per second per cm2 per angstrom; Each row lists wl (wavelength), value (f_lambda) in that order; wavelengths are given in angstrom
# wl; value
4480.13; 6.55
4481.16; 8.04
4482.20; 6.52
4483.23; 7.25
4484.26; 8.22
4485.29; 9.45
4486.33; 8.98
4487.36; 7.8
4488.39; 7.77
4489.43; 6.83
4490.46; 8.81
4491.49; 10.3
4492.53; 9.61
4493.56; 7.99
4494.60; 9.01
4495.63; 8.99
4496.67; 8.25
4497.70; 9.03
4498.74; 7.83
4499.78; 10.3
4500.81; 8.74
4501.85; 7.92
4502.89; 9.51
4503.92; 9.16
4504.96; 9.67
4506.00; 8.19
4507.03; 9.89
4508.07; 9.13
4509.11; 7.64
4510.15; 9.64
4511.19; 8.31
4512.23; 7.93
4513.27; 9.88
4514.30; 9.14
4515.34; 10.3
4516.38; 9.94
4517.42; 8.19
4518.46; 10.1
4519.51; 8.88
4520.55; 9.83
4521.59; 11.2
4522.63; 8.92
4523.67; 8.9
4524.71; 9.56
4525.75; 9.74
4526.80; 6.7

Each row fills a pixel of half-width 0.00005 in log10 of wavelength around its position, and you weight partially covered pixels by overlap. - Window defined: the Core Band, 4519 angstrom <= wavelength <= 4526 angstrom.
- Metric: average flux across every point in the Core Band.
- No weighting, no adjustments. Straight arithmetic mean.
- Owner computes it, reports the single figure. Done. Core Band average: 9.6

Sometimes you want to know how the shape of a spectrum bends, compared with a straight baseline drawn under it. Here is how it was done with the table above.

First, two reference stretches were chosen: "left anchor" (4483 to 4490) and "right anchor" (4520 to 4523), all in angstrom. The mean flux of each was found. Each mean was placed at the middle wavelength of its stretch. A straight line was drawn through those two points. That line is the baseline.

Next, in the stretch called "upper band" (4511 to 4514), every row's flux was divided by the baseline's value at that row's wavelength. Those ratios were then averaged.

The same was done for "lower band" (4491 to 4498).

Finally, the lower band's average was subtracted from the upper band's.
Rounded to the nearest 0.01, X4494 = -0.14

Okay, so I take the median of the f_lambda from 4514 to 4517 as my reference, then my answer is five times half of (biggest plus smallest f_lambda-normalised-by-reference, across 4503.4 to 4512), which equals 4.41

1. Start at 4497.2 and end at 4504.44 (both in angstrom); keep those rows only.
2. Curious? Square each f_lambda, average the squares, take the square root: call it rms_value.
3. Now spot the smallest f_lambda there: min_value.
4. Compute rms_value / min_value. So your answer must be 1.145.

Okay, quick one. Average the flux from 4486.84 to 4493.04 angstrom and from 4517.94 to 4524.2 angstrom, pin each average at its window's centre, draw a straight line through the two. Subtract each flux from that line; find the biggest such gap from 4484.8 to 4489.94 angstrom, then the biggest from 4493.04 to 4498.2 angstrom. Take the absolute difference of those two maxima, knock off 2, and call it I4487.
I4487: -1.0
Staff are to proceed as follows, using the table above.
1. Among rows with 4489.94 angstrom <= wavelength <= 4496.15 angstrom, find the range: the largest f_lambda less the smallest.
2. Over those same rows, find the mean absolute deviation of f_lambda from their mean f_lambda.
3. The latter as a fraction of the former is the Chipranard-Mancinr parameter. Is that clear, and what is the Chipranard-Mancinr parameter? 0.241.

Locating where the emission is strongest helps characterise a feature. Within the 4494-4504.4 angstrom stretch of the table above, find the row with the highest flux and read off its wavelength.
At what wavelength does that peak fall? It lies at 4499.78 angstrom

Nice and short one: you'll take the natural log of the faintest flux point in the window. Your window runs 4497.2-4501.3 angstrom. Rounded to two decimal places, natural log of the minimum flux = 2.06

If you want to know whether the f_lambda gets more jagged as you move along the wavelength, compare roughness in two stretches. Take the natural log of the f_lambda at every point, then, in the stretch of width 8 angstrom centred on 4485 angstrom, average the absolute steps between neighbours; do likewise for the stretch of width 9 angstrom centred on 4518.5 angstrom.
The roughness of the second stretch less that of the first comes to 0.032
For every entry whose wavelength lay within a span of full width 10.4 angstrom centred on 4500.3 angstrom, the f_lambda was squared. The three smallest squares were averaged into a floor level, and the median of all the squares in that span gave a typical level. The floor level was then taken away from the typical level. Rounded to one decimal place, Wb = 17.1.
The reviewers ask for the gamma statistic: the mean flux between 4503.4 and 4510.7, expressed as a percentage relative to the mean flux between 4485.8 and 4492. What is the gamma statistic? 107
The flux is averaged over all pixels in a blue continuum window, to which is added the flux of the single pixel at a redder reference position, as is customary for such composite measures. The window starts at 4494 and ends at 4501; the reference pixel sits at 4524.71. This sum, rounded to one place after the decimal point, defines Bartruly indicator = 18.4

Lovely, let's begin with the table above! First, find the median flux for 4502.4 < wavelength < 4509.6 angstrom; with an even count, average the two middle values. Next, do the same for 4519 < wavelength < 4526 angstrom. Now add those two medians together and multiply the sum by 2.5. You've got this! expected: 46.8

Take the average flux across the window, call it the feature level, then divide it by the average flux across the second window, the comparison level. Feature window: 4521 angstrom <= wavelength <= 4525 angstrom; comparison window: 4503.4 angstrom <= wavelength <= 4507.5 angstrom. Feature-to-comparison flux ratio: 1.05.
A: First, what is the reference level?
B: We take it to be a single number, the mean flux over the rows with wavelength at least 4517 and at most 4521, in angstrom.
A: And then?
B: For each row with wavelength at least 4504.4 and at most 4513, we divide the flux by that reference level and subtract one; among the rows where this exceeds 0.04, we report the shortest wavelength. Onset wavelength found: 4504.96 angstrom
